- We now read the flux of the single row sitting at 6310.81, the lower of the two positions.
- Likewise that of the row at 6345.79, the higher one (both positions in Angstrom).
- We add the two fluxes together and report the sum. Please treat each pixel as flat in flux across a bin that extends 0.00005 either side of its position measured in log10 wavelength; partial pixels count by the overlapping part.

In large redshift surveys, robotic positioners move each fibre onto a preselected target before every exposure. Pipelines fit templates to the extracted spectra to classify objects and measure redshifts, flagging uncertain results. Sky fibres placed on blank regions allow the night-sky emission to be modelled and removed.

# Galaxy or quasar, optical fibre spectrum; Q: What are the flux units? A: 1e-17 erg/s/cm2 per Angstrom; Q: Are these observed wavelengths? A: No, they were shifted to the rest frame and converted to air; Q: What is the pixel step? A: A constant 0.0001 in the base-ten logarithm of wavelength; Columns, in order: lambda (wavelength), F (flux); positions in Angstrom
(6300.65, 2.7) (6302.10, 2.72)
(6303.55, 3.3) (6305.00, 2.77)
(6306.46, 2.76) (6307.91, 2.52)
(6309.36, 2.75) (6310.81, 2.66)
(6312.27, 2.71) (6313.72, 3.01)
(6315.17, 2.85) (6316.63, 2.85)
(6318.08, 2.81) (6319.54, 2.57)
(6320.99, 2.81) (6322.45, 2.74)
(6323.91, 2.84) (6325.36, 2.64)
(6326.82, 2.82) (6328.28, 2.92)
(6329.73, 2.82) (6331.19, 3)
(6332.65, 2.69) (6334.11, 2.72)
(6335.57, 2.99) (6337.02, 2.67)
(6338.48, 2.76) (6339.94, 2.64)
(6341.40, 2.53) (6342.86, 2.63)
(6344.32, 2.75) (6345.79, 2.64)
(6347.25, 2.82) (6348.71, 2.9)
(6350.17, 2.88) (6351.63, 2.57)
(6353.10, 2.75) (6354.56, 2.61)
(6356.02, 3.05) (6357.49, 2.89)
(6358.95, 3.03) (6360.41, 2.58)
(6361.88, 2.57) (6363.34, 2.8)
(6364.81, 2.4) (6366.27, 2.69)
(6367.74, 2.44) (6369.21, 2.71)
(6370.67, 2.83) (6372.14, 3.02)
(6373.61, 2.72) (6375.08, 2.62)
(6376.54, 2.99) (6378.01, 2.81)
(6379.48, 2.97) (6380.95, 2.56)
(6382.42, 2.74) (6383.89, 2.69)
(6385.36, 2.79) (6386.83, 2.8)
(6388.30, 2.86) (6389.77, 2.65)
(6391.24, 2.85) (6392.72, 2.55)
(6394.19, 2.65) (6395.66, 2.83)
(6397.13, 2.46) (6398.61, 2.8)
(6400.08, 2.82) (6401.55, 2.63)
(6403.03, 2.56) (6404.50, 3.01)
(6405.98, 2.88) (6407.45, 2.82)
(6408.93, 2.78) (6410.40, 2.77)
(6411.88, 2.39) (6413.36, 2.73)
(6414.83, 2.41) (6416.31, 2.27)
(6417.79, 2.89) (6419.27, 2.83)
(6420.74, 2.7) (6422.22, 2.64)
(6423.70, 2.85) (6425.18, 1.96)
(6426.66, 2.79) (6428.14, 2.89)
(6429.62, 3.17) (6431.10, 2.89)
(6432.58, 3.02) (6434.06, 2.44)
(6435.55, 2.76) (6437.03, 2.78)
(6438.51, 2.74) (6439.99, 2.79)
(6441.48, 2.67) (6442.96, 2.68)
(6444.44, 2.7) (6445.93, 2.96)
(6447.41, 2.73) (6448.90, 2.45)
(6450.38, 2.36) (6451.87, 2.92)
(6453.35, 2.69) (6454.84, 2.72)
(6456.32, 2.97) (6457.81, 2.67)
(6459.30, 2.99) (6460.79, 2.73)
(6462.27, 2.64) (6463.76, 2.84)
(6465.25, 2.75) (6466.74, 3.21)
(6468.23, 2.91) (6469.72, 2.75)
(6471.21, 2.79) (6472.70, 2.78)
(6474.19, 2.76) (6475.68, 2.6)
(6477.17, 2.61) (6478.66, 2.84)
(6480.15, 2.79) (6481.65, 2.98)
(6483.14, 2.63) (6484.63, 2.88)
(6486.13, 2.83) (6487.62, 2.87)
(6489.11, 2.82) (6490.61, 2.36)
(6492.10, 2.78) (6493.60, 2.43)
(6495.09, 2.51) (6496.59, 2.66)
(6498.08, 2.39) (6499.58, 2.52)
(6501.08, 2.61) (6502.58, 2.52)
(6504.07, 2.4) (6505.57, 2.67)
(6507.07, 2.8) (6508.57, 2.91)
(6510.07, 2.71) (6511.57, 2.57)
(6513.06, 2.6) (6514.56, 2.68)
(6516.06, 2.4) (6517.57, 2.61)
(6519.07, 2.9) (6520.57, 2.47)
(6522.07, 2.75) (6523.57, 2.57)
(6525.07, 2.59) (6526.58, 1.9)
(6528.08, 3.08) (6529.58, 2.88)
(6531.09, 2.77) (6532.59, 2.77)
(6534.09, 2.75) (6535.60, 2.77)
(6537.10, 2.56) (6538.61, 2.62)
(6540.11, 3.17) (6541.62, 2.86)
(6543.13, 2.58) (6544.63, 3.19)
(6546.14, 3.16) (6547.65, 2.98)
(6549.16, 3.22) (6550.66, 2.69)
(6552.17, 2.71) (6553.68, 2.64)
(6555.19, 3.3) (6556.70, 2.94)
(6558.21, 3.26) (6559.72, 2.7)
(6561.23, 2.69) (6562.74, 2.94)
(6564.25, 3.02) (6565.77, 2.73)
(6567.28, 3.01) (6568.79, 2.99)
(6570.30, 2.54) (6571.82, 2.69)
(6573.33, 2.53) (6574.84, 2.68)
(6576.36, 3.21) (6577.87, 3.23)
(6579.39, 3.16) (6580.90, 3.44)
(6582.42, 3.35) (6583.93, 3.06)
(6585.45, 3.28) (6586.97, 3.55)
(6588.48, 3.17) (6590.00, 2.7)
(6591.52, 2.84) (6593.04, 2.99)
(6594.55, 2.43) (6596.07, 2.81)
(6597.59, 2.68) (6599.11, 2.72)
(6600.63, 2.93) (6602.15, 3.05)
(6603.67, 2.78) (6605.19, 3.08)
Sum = 5.3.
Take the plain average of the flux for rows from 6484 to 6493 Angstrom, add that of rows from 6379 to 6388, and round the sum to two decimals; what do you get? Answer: 5.51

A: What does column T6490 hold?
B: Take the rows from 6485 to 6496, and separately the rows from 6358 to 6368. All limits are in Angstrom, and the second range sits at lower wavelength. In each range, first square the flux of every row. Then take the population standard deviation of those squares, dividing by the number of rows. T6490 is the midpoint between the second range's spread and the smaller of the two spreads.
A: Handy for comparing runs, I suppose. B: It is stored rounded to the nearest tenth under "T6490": 1.1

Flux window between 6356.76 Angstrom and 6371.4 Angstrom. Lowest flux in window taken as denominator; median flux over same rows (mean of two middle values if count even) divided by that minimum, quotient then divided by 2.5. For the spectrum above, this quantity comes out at 0.45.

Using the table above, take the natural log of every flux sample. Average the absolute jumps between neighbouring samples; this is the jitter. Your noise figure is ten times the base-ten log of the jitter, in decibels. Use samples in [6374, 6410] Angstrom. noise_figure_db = -11.8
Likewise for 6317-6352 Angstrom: -12.5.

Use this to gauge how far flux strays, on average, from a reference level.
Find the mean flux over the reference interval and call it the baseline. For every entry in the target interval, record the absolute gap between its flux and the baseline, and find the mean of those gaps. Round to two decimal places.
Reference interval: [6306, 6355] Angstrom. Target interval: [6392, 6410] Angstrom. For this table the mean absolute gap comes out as 0.13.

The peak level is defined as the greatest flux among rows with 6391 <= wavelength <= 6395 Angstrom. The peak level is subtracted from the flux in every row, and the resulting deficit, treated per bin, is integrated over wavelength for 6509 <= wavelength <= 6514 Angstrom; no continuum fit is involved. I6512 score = -1.0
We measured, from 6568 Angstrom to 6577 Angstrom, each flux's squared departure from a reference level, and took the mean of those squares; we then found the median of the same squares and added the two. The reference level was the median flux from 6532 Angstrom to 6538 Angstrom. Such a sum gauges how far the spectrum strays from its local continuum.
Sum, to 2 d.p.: 0.11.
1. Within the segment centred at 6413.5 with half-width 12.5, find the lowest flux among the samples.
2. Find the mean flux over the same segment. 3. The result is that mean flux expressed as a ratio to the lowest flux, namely 1.354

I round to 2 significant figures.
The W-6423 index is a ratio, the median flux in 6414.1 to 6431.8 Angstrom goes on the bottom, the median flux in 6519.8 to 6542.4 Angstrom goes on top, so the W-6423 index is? 0.98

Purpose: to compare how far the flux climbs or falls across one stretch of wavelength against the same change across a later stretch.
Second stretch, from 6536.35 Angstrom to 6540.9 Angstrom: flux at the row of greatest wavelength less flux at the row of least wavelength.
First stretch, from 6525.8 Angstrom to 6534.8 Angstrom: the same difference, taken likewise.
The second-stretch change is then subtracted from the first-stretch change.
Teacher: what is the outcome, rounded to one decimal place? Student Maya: 0.2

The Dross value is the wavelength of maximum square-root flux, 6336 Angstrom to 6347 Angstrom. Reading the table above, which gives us 6338.48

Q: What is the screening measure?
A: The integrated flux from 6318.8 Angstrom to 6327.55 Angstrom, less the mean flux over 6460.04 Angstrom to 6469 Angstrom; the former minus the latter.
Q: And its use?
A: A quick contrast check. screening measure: 21.1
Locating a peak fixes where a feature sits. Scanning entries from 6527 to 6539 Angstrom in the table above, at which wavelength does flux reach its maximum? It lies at 6528.08 Angstrom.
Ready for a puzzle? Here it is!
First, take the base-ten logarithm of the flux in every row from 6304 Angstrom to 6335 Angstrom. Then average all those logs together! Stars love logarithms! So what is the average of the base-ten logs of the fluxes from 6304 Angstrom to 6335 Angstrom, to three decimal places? 0.443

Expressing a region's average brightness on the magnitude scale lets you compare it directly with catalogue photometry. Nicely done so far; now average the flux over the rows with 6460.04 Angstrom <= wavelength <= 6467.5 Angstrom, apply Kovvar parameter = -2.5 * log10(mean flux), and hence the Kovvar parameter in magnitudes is -1.131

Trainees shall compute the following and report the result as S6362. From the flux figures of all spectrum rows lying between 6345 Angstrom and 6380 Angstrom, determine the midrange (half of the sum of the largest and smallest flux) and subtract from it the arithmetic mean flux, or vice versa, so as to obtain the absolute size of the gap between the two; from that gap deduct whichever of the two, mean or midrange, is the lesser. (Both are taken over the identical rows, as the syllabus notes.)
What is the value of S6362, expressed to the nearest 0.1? -2.7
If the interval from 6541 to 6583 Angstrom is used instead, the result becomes -2.9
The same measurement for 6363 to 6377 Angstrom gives -2.7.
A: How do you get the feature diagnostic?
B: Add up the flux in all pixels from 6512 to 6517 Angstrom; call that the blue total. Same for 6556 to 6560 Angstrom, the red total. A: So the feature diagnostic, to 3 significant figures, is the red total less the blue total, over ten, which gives 0.122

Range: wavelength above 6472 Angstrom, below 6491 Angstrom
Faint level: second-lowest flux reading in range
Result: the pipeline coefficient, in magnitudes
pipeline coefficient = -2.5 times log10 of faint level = -1.04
